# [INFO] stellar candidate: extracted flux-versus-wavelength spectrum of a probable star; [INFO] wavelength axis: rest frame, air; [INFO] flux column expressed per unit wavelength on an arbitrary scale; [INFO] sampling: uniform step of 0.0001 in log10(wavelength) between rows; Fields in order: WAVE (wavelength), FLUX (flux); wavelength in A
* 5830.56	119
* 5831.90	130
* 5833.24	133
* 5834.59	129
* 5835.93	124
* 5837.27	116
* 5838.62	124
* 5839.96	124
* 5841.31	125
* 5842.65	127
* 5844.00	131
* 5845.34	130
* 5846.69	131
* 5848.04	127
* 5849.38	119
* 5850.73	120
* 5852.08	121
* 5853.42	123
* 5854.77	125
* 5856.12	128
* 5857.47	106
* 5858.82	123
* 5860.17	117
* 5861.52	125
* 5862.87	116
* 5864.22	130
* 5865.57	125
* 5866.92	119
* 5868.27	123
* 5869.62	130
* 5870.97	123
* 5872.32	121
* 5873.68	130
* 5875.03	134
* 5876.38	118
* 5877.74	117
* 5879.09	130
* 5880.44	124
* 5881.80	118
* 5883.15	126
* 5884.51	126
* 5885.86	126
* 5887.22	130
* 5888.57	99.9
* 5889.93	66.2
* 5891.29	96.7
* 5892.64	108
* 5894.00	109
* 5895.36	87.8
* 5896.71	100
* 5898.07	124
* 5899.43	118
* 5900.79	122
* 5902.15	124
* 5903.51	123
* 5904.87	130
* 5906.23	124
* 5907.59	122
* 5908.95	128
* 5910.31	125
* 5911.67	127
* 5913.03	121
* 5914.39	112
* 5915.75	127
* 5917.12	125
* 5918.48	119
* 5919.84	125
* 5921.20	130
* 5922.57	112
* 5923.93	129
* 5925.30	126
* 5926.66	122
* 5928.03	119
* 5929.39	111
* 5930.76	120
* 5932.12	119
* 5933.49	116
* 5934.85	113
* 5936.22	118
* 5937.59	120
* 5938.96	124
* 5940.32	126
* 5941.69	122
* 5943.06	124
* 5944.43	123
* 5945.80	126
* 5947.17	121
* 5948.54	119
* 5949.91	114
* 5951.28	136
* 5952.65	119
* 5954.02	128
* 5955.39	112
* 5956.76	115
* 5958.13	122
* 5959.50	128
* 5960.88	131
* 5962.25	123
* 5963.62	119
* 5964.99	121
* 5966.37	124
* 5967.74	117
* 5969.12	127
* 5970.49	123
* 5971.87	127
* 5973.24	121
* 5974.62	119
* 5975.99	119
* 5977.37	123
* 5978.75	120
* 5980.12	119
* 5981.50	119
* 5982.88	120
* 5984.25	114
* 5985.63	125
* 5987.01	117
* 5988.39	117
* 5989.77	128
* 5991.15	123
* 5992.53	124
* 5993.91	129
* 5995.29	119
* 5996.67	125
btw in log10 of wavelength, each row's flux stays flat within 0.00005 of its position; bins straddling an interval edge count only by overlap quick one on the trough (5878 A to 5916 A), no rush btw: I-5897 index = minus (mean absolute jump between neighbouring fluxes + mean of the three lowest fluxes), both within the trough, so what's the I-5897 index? -93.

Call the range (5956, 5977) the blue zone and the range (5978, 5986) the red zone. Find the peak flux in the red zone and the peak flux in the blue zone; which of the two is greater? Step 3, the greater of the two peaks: 131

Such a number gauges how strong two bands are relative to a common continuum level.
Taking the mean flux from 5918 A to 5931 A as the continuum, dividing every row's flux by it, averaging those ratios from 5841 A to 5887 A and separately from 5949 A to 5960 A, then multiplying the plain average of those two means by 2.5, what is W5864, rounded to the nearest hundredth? 2.53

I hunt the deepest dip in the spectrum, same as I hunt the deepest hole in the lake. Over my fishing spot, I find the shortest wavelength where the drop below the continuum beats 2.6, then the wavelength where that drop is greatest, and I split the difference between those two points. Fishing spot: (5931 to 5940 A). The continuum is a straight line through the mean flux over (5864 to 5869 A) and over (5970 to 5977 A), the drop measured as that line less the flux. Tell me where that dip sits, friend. 5933.5 A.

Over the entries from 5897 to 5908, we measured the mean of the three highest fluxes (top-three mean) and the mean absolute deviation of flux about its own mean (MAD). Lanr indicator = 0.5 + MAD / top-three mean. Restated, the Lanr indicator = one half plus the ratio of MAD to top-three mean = 0.517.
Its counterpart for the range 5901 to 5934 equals 0.534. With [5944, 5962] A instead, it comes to 0.542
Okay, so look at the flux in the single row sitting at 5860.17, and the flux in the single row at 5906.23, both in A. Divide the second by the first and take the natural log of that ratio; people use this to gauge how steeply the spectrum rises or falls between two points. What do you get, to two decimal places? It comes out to 0.06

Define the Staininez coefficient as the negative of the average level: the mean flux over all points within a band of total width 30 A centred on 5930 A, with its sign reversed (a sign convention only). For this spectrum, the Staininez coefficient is -121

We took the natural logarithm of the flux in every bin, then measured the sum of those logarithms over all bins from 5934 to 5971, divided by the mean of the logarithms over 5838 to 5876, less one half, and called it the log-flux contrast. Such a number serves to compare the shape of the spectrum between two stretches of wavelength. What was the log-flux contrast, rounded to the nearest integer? 26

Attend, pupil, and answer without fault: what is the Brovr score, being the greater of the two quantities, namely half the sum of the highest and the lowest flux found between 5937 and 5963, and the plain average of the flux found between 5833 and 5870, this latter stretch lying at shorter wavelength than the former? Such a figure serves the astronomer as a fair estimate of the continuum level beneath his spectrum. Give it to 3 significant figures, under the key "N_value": 124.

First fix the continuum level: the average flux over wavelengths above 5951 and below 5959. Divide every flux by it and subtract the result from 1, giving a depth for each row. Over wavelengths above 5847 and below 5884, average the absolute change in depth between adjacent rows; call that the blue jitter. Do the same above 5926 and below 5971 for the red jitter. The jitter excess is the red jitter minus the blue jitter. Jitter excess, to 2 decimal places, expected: -0.01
